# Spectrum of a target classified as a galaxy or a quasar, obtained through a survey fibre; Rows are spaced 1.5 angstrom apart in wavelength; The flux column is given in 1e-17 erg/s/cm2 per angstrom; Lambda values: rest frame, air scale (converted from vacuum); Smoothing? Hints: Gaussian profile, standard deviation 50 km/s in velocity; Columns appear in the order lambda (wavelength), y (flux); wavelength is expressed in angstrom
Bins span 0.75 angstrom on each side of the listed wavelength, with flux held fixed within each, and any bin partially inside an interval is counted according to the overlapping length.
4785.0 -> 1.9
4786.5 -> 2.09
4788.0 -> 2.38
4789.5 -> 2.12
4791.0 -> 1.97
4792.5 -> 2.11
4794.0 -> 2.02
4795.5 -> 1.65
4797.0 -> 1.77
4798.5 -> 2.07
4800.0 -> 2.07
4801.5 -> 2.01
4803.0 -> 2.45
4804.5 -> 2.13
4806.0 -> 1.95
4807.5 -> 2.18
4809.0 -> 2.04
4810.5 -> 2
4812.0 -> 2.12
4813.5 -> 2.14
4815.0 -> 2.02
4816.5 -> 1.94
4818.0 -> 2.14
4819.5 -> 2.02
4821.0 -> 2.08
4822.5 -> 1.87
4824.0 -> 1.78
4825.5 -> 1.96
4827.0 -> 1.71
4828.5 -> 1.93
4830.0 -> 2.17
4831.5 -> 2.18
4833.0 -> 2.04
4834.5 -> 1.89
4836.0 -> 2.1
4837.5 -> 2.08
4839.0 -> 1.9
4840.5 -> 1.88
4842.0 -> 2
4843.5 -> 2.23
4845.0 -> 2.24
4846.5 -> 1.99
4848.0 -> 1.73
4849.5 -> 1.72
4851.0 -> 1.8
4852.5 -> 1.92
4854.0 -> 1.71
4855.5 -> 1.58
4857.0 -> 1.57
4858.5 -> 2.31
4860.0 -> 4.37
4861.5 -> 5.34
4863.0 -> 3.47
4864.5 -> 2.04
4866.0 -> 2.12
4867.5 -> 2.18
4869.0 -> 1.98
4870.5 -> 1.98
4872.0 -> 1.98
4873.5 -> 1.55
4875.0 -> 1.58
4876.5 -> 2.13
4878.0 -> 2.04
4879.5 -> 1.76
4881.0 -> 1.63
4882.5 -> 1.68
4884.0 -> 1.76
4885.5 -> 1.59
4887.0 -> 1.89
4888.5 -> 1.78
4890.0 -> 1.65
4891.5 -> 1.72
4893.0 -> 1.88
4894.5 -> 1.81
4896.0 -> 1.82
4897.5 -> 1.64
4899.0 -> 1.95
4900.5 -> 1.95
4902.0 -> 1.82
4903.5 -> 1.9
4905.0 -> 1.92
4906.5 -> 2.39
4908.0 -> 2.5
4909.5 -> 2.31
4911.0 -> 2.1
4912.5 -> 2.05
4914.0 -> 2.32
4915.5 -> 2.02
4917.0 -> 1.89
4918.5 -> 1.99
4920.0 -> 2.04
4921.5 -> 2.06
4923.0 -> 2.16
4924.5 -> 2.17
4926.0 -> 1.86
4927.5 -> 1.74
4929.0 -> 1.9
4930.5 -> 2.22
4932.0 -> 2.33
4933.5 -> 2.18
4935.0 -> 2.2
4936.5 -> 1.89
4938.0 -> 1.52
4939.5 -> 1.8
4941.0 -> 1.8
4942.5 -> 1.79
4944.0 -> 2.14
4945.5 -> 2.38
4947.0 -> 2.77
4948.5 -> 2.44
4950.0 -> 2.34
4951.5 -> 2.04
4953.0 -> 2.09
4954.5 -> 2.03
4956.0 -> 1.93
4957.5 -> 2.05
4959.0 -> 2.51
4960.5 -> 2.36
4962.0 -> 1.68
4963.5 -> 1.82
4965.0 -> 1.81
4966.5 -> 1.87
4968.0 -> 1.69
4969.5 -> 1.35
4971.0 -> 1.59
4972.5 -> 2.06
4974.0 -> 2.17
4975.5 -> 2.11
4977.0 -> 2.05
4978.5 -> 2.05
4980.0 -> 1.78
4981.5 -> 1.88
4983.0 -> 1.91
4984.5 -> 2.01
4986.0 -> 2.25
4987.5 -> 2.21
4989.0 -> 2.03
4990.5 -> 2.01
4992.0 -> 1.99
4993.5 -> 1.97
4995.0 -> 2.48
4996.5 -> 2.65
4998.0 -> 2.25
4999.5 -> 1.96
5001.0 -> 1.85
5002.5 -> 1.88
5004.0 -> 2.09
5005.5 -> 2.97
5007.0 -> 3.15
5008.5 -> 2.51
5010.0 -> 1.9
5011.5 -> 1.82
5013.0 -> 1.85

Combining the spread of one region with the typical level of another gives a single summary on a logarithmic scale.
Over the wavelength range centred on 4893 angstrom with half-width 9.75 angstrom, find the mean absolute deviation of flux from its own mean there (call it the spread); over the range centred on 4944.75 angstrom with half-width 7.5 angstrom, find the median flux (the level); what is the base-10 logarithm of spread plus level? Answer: 0.339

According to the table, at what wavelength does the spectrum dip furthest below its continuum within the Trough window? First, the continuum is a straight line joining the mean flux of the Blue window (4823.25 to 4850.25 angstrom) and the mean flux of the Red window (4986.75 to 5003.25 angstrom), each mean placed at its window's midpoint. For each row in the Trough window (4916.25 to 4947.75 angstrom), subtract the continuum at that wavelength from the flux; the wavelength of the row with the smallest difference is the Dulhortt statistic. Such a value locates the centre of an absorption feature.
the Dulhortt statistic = 4938.0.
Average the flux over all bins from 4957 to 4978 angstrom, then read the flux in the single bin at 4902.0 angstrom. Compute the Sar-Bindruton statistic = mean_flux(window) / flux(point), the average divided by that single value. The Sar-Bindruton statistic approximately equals 1.06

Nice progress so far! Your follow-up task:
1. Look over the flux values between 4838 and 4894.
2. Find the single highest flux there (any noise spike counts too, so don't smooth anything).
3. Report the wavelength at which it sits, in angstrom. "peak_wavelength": 4861.5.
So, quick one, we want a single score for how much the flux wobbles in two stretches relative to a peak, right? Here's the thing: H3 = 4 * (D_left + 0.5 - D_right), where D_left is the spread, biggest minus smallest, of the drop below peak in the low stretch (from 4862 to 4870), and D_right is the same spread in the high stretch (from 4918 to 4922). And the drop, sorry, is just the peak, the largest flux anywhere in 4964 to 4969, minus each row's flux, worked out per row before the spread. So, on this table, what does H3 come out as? 7.7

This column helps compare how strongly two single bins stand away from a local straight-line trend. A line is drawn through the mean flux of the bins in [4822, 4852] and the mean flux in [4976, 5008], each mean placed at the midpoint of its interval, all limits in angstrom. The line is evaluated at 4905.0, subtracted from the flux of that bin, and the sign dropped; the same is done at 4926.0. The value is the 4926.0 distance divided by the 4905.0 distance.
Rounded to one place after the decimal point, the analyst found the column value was 1.7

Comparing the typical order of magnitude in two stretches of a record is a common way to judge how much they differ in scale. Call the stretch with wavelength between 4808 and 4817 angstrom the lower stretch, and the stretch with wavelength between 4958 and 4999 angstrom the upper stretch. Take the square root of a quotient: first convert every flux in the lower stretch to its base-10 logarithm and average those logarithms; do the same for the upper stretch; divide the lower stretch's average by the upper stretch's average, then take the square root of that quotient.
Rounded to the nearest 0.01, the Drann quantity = 1.02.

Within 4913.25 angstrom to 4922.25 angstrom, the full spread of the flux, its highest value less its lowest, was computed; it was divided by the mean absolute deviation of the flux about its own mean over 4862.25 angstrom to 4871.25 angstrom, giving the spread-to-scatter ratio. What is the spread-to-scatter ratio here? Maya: 1.1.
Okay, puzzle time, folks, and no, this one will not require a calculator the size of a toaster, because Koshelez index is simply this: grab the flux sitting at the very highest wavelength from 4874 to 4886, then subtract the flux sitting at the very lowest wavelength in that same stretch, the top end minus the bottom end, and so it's 0.01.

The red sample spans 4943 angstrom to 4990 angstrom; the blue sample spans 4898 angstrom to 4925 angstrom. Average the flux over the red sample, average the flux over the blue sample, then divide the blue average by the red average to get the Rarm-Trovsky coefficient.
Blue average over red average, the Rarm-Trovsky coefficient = 1.02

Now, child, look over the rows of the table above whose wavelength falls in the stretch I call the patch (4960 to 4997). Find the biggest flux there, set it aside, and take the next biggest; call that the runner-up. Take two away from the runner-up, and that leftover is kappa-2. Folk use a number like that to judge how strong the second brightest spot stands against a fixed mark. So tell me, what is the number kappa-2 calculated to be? 0.48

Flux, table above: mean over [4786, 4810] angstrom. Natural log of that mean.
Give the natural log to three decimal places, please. 0.724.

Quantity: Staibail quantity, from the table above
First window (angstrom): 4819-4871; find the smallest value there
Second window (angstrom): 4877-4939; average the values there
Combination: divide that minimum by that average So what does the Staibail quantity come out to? 0.80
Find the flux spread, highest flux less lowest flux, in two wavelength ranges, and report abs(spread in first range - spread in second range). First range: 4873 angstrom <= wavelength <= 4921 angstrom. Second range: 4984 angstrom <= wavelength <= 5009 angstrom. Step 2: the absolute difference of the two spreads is 0.35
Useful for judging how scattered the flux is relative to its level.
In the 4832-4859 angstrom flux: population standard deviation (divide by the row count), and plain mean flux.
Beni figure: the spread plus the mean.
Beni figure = 2.14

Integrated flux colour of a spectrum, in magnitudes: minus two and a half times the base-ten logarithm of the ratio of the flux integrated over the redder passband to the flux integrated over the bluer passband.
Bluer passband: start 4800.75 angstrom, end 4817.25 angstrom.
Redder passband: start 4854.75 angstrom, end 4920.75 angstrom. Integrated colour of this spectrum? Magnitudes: -1.51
